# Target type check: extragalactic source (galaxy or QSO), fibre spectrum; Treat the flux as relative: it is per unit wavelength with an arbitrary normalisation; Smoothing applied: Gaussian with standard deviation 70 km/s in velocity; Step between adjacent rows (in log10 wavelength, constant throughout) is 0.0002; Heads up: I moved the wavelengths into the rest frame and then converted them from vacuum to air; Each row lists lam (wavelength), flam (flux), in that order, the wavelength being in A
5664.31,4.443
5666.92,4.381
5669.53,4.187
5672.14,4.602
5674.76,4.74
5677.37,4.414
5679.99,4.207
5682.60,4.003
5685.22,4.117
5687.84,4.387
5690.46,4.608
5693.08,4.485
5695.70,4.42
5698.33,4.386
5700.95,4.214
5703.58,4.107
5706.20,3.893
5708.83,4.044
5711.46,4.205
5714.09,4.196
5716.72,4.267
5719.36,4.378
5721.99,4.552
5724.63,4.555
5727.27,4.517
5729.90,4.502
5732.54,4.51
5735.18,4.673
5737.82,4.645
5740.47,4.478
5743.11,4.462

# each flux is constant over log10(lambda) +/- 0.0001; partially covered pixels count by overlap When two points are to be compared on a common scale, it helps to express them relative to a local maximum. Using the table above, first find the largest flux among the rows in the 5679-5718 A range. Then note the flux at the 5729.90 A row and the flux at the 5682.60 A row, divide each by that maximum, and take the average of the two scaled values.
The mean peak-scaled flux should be 0.92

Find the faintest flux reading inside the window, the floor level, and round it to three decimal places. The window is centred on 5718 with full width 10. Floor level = 4.196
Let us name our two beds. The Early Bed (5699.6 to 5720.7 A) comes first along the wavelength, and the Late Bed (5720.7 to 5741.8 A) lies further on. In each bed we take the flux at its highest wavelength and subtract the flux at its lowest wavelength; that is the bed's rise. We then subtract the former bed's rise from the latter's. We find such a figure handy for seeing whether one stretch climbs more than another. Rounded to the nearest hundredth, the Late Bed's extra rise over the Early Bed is -0.24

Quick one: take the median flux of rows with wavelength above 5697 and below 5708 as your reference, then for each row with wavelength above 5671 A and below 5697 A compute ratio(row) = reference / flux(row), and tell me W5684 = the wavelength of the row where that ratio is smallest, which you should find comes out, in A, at 5674.76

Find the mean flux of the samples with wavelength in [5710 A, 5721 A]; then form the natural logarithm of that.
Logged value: 1.45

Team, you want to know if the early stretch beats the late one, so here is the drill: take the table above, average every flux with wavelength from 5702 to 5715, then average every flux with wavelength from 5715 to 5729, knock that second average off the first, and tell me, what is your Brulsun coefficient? -0.36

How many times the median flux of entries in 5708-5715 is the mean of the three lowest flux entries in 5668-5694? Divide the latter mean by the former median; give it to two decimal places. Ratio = 0.98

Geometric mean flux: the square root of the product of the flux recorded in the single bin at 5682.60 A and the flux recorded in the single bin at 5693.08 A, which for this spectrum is 4.24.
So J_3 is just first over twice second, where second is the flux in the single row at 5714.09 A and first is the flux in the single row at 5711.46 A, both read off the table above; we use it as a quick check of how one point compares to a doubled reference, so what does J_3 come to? 0.50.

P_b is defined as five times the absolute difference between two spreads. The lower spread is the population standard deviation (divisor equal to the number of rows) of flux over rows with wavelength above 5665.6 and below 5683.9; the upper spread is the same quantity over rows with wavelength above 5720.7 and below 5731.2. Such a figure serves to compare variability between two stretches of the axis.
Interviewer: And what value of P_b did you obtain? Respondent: 1.1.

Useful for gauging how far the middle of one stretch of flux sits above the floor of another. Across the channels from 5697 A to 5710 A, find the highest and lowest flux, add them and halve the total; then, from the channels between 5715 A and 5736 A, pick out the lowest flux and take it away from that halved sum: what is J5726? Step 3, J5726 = -0.13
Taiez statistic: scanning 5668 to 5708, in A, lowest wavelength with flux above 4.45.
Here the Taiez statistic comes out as 5672.14 A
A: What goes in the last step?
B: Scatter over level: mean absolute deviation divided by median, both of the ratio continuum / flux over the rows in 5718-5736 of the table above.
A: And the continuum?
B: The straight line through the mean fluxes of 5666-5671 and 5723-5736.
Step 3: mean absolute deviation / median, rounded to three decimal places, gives 0.013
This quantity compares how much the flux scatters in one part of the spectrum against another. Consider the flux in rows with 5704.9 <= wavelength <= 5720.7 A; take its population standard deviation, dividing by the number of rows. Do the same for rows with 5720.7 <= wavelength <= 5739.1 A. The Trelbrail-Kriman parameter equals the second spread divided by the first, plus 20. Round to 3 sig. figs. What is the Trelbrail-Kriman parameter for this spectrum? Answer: 20.4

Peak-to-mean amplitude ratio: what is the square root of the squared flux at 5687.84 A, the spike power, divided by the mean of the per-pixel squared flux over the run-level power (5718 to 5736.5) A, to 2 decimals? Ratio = 0.97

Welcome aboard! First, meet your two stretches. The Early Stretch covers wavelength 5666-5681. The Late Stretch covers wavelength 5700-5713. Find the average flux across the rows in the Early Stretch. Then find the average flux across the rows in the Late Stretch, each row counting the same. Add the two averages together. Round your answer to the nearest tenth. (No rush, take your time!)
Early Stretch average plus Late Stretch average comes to 8.5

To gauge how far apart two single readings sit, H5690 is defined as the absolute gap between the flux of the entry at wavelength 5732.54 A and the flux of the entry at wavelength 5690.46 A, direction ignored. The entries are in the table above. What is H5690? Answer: 0.10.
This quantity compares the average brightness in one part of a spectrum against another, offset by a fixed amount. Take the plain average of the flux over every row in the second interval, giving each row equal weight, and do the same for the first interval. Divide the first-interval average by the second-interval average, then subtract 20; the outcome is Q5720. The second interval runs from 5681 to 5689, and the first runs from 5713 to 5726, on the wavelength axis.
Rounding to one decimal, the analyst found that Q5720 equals -18.9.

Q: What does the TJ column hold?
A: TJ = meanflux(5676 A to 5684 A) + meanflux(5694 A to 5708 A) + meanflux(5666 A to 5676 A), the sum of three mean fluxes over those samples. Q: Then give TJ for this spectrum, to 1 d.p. 12.9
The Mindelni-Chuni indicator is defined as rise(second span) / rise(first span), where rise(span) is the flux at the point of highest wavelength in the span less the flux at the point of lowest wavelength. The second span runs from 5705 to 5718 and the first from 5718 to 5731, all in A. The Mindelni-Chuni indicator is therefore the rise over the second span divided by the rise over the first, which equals 3.0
